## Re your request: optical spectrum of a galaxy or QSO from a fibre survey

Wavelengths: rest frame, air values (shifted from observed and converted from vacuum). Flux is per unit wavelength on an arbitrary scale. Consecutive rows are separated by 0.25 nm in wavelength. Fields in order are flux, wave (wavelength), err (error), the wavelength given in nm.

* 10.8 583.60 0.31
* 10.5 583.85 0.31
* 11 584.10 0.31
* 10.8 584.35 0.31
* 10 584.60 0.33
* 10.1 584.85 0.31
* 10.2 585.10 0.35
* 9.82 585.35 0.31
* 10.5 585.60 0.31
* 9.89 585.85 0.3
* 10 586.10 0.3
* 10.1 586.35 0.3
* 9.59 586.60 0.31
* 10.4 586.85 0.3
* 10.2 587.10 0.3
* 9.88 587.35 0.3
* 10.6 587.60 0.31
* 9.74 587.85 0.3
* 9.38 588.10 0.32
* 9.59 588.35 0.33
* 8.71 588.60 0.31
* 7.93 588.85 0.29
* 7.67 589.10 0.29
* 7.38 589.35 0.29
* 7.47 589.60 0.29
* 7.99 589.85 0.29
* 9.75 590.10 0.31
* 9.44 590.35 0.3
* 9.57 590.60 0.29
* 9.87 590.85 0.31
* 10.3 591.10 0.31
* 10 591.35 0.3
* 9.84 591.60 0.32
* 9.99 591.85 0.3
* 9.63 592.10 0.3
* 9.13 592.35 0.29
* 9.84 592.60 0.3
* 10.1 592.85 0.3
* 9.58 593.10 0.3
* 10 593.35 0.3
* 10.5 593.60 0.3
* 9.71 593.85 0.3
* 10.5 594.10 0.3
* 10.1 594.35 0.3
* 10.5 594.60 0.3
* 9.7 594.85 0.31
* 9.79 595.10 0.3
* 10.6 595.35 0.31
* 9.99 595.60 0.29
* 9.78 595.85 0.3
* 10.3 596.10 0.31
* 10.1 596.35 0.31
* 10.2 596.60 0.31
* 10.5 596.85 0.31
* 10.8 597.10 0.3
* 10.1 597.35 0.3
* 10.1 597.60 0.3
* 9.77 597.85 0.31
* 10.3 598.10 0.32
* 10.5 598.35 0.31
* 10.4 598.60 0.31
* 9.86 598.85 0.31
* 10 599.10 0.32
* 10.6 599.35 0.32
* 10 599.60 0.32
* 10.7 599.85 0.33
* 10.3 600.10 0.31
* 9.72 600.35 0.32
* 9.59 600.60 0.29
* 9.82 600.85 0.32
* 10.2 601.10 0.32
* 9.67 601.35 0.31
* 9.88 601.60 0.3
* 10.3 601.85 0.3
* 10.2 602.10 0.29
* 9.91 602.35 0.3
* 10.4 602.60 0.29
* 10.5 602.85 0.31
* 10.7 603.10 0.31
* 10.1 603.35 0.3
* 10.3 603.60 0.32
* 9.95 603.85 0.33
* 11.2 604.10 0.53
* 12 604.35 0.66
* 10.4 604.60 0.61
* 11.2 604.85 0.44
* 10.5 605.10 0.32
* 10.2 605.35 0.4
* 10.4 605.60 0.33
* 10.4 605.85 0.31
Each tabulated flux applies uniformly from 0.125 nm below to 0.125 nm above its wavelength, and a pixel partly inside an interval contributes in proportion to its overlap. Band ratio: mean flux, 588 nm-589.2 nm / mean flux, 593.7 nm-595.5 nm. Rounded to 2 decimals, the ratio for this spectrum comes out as 0.85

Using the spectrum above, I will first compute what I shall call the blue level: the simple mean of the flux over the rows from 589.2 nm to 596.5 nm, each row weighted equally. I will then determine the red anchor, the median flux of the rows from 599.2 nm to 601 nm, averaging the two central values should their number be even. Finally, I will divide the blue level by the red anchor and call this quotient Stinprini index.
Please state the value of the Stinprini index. 0.97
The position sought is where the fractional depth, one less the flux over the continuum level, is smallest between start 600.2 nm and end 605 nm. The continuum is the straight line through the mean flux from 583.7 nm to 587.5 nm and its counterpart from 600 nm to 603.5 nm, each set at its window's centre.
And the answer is 604.35 nm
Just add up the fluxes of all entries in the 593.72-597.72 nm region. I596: 163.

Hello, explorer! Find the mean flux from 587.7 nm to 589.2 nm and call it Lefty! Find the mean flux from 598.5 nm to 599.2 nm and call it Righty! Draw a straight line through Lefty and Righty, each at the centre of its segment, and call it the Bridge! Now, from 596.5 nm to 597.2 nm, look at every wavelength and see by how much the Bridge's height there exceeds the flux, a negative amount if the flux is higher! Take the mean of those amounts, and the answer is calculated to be -0.65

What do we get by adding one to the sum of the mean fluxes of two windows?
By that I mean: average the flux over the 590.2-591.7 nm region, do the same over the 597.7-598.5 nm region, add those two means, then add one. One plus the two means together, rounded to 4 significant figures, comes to 21.03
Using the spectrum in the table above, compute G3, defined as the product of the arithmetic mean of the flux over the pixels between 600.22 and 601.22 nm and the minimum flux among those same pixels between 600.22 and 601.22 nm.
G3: 94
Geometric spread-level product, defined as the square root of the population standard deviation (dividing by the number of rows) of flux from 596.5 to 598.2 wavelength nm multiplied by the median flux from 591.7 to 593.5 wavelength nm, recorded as 1.73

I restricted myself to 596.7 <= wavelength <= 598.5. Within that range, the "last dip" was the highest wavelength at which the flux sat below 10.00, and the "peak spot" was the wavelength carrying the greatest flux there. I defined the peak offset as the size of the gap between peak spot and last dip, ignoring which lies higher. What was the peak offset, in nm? 0.75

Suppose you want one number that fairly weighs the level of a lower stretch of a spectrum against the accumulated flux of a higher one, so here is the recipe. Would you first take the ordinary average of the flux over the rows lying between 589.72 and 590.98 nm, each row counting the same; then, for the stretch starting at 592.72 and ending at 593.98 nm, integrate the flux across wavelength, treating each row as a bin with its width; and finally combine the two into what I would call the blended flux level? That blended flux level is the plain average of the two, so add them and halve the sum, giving 10.9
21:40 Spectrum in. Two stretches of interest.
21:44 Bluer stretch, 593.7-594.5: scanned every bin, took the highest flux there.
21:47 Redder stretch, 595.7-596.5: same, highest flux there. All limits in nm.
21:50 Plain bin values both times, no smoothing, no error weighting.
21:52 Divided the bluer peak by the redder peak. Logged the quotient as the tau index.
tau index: 1.02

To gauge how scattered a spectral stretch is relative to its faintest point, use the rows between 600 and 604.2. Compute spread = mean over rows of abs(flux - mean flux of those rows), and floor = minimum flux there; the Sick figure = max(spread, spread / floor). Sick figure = 0.31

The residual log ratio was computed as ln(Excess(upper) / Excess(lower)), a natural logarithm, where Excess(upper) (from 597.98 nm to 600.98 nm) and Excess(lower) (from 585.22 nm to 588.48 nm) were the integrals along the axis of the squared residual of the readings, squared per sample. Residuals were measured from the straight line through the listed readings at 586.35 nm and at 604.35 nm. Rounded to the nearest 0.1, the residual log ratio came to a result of 2.2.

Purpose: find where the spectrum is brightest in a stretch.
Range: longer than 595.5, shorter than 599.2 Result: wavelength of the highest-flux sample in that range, 597.10 nm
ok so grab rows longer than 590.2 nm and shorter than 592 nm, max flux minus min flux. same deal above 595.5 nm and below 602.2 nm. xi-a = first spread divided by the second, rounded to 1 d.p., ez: 0.7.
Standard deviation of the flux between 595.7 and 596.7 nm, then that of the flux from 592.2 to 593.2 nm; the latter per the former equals 1.84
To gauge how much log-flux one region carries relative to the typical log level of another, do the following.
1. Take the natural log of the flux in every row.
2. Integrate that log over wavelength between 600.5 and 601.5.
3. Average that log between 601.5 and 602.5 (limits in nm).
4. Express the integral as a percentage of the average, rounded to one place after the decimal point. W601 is 98.9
